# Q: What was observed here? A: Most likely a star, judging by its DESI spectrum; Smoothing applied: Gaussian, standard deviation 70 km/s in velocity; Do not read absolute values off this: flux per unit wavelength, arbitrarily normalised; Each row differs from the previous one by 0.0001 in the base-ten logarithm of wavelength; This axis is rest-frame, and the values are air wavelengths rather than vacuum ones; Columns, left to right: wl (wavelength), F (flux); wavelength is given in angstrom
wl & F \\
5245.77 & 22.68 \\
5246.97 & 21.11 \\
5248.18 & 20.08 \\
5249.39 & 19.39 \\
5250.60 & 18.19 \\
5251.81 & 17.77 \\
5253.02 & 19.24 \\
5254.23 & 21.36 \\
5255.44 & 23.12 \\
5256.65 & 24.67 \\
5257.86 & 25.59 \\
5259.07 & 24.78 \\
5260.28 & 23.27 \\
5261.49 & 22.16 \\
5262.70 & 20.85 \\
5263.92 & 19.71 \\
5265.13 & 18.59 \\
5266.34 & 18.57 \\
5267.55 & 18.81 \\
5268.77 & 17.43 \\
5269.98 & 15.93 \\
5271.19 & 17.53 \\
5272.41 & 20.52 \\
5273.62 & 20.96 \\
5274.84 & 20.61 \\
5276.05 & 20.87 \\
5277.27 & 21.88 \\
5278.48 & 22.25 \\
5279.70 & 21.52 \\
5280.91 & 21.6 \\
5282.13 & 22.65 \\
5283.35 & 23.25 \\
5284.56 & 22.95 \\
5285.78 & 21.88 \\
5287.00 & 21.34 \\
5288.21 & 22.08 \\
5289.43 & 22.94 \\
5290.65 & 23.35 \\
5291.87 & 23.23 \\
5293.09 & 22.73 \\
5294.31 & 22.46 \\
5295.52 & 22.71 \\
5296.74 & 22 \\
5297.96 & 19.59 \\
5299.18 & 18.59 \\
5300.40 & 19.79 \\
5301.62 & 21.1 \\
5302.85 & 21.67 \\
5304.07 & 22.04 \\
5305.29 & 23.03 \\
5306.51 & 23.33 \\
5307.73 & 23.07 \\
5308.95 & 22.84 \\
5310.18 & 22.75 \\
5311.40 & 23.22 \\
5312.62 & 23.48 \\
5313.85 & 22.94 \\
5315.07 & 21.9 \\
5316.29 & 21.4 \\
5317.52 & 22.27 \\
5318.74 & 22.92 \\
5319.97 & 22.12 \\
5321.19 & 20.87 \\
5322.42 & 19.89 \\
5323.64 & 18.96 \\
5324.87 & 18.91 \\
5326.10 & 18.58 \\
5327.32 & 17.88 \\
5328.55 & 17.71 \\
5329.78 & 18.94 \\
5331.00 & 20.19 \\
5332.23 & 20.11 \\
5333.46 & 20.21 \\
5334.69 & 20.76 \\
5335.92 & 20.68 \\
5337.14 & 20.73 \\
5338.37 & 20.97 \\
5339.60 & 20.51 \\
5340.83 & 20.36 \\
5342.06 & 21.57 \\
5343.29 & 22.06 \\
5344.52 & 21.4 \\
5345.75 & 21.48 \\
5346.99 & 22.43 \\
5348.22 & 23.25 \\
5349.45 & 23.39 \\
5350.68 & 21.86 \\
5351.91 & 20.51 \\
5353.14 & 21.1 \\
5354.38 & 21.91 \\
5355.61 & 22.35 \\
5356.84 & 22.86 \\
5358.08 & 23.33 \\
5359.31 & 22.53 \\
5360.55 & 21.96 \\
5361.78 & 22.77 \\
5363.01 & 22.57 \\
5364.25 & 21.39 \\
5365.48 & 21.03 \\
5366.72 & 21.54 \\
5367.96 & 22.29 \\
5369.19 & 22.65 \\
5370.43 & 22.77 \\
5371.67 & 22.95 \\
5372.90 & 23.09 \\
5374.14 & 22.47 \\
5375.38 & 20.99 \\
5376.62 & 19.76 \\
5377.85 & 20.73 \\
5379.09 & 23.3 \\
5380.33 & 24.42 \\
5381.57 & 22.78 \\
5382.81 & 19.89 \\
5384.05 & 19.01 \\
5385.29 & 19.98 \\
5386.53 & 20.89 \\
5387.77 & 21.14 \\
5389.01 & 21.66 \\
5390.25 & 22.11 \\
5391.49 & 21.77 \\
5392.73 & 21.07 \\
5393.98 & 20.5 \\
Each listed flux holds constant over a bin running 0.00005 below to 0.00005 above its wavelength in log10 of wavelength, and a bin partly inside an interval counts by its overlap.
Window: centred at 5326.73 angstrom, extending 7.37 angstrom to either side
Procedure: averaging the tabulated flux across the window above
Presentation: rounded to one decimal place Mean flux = 19.5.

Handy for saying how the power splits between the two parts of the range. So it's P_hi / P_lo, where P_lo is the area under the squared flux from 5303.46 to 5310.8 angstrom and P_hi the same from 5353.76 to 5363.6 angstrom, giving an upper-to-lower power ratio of 1.3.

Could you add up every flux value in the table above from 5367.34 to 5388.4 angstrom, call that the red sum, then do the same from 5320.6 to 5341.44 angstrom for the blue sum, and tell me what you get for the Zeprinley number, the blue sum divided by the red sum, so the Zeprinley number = 0.91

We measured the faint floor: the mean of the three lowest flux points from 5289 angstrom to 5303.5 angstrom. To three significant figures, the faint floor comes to 19.3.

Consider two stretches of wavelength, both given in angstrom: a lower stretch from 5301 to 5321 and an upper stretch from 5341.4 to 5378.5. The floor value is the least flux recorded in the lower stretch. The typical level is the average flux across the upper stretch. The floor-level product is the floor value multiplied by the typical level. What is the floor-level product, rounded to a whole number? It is 465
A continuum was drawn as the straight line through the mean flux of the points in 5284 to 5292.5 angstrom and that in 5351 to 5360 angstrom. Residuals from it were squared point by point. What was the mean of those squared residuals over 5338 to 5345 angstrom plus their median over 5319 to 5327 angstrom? 10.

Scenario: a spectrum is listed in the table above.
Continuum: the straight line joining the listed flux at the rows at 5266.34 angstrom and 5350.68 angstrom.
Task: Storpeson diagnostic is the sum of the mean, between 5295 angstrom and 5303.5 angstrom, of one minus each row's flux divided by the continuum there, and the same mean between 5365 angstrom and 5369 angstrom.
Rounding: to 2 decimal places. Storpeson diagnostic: -0.01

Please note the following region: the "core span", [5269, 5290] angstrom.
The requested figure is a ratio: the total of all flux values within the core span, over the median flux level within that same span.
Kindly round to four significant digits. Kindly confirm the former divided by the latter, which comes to 16.70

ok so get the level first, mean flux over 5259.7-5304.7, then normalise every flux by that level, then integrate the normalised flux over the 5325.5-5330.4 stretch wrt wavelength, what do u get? 4.26 angstrom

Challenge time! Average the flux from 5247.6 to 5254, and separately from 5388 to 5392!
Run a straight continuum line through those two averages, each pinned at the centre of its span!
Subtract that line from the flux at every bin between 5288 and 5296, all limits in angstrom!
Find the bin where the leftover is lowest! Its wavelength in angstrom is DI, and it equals 5288.21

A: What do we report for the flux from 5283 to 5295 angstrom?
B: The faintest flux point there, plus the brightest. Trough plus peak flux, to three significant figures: 44.7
